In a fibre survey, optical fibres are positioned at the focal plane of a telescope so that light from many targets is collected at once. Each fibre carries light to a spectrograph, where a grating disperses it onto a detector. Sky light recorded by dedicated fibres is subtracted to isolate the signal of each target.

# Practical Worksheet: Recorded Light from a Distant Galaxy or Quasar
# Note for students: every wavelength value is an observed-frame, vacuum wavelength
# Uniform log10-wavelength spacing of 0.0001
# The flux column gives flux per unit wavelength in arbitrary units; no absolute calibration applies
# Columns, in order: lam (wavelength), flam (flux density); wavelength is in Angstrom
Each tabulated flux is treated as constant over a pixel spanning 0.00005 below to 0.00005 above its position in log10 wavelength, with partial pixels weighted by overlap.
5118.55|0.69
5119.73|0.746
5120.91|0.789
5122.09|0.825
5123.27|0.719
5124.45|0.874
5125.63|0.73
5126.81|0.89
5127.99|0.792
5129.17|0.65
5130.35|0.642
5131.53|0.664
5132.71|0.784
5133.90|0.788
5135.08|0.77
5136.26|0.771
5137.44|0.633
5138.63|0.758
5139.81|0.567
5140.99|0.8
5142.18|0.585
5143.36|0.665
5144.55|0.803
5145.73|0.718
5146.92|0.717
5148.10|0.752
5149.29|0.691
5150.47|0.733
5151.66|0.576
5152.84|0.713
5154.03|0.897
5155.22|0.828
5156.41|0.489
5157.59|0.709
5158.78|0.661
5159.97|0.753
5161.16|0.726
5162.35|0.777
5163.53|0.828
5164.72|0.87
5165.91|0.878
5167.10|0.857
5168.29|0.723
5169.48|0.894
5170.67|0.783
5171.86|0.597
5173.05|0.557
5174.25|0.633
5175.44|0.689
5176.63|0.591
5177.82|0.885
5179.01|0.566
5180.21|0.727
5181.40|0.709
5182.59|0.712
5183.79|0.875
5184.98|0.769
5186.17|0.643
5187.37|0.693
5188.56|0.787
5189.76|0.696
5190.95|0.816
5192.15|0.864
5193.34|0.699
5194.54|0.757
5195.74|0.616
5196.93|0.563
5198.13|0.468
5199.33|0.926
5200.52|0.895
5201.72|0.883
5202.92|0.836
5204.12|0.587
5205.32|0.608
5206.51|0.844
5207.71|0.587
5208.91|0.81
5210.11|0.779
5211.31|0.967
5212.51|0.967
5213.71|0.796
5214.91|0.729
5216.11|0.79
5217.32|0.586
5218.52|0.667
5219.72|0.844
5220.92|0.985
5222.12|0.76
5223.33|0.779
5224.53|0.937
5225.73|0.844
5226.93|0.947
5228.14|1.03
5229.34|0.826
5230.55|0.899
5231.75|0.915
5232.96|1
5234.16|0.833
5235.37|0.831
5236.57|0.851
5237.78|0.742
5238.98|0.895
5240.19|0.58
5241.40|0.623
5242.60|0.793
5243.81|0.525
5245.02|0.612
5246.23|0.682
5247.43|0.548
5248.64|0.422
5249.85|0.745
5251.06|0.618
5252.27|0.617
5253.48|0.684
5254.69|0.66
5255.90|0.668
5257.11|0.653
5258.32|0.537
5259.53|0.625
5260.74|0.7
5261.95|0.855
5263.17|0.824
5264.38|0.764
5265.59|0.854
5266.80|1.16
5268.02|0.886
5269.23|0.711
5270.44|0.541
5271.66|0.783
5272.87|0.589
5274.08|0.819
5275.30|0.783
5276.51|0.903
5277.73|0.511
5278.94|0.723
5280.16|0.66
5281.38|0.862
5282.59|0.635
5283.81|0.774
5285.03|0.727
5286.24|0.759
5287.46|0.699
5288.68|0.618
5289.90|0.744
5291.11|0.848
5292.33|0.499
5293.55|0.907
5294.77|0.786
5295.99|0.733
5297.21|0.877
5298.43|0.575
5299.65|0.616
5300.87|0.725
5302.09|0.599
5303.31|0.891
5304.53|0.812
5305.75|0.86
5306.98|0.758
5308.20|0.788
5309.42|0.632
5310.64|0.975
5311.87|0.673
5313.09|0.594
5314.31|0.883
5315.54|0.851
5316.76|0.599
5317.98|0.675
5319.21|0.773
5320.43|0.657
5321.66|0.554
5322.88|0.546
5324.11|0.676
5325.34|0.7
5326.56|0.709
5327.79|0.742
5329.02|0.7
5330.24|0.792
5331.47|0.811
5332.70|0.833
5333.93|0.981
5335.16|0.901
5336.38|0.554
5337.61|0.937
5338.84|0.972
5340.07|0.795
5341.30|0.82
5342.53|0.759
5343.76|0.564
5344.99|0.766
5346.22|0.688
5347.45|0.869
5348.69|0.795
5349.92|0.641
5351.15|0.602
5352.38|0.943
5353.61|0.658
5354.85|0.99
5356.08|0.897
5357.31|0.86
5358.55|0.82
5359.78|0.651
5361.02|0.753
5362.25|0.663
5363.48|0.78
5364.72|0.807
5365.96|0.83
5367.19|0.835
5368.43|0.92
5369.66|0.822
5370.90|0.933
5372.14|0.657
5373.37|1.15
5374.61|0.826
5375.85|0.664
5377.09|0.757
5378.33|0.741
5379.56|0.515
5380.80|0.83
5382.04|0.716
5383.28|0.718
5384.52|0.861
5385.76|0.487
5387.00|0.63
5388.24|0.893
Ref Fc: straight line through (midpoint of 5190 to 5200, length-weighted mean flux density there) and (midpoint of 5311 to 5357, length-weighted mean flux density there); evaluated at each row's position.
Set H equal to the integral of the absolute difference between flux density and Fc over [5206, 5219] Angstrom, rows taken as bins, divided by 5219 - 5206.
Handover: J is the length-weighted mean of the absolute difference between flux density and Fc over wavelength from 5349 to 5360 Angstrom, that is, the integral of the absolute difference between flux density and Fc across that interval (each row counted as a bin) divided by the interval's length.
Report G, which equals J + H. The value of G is 0.244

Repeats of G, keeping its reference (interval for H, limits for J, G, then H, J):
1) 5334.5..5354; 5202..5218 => 0.234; 0.114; 0.120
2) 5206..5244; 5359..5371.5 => 0.214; 0.136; 0.079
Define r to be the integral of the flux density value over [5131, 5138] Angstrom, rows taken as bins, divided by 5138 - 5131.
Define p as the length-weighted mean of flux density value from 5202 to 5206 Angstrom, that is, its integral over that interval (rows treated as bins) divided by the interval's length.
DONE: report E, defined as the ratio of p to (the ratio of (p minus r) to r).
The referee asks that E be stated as -13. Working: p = 0.70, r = 0.74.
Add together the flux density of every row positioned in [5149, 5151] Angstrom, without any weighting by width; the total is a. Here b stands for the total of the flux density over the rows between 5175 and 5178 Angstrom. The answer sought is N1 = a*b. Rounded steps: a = 1.4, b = 2.2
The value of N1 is 3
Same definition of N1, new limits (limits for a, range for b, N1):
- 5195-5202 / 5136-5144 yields 21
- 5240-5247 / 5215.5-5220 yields 11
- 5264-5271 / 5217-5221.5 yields 15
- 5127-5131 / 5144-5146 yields 3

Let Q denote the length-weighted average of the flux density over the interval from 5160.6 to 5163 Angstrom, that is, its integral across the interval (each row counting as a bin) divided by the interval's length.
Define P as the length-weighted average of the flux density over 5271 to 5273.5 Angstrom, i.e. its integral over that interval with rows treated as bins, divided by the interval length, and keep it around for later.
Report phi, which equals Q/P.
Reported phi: 1.10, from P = 0.69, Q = 0.76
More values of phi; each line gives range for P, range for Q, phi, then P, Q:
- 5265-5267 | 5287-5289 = 0.68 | 0.98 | 0.66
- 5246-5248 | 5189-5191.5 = 1.25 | 0.61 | 0.76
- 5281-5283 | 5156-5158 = 0.80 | 0.75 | 0.60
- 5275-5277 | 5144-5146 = 0.90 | 0.85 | 0.77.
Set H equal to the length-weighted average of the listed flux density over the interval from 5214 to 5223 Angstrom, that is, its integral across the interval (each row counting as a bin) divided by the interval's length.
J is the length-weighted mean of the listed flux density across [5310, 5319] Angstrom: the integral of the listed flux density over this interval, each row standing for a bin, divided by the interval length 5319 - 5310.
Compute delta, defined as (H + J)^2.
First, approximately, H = 0.767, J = 0.75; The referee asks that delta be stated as 2.3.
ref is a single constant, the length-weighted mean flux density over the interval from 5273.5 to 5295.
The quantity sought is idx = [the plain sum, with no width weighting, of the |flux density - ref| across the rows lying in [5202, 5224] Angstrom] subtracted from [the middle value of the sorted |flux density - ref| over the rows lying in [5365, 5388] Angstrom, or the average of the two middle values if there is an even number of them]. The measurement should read -1.89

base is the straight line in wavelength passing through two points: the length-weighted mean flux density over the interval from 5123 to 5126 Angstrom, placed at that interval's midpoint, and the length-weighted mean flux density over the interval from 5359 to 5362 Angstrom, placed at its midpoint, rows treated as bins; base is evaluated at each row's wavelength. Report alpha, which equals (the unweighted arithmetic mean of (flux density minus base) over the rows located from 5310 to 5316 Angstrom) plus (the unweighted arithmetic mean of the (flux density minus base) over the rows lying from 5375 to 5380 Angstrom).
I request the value 0.045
